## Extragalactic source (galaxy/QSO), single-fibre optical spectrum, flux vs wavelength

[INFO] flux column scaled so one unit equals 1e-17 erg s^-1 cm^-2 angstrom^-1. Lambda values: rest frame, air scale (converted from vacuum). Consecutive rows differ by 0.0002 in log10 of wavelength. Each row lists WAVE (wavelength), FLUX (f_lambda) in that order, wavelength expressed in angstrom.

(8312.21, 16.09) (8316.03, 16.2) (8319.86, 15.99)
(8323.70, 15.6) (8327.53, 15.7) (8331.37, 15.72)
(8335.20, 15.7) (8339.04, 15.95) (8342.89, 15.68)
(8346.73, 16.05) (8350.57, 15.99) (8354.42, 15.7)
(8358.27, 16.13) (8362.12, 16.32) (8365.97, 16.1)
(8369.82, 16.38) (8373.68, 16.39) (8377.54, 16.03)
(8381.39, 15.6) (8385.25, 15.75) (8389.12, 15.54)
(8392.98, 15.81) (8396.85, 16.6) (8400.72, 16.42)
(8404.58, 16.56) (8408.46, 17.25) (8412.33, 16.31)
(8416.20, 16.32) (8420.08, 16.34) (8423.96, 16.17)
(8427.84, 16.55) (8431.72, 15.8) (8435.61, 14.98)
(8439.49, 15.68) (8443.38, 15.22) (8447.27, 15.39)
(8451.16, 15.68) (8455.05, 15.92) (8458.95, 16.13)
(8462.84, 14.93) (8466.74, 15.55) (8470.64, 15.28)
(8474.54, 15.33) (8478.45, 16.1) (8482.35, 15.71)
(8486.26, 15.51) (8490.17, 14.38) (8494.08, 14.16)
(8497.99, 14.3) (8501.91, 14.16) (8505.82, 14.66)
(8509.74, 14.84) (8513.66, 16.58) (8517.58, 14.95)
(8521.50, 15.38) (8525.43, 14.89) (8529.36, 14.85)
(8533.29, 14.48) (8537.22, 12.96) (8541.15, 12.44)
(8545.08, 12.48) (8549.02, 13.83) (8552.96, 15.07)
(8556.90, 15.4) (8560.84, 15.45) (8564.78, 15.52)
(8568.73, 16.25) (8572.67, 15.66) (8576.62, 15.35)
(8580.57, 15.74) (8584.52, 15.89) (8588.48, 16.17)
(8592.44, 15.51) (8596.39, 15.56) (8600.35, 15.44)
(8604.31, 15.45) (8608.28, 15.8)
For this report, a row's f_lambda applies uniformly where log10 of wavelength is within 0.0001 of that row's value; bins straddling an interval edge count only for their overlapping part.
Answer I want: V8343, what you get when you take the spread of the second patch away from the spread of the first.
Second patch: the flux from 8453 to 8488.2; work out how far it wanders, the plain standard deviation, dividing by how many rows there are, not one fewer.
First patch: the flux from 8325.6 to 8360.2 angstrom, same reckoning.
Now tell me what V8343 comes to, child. -0.21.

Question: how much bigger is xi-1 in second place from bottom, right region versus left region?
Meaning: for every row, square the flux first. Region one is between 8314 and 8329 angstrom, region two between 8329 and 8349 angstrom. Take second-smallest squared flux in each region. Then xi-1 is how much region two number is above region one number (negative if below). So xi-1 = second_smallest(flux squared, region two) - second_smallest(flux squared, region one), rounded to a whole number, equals 0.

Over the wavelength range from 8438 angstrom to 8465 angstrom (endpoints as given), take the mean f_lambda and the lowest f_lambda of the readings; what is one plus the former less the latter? 1.63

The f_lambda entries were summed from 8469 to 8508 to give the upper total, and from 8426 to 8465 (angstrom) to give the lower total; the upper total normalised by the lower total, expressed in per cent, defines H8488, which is 96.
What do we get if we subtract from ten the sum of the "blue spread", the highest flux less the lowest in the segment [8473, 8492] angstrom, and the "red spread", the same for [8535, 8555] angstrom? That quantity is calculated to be 5.65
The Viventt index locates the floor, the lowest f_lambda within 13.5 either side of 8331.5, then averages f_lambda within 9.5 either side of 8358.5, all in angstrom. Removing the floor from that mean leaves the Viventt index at 0.45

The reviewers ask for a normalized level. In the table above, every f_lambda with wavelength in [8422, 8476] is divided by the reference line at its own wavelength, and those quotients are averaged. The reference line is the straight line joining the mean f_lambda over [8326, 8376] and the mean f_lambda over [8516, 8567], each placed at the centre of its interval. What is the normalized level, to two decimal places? 1.03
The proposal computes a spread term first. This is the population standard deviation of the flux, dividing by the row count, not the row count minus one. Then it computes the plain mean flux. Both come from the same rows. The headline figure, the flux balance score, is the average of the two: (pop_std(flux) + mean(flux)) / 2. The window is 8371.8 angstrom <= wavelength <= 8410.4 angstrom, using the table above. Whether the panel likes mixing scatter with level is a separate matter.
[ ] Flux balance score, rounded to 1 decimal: 8.4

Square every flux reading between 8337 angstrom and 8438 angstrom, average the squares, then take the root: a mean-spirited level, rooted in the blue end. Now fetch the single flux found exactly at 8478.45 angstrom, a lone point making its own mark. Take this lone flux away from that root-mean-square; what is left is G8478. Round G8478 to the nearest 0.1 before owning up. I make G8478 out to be 0.0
